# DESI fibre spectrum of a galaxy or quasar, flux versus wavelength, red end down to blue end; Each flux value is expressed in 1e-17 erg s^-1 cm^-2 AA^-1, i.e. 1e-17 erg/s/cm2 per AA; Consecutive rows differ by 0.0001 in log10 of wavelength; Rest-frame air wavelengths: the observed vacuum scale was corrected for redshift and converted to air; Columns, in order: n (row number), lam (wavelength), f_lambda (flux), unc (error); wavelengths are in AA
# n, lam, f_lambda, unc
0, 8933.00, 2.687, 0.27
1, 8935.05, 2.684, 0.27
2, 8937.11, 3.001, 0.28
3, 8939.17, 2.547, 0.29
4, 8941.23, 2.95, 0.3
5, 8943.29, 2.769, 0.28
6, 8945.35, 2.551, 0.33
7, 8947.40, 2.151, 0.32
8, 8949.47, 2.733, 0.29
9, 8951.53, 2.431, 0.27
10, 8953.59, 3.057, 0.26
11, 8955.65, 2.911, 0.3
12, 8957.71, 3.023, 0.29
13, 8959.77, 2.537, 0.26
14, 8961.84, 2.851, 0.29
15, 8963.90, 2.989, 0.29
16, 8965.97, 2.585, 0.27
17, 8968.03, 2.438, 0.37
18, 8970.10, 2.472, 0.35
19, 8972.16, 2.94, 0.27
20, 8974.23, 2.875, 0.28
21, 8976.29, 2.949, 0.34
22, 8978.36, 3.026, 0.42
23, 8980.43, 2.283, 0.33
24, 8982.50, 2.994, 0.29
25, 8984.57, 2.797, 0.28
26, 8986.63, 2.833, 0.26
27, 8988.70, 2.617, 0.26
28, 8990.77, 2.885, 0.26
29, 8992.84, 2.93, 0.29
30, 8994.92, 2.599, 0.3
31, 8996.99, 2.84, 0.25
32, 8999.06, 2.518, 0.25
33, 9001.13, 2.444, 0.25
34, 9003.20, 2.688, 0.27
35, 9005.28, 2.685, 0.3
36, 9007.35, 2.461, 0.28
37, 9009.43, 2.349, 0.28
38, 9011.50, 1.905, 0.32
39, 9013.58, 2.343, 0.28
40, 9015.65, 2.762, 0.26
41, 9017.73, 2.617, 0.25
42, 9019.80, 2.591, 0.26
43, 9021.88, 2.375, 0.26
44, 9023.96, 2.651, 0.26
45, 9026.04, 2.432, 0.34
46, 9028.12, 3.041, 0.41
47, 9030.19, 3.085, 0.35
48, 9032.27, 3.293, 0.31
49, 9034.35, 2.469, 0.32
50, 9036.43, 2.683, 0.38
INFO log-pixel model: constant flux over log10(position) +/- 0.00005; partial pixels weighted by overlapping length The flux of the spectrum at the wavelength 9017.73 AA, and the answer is 2.617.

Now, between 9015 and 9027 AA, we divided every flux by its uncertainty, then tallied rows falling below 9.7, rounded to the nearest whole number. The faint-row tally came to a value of 2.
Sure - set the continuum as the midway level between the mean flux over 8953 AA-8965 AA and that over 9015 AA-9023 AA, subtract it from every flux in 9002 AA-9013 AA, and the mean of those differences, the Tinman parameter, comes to -0.32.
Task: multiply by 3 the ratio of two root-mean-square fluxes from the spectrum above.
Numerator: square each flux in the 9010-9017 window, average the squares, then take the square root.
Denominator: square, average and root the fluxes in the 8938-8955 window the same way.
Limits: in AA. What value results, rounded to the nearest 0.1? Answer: 2.7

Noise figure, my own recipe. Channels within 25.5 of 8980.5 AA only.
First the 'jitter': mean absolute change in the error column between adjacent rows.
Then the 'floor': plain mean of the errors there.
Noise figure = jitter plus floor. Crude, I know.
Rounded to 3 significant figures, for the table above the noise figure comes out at 0.324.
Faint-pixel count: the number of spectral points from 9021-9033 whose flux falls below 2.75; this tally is 3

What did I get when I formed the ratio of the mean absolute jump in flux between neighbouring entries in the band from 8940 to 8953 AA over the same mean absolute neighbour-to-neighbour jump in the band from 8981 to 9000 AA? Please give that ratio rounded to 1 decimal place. 1.6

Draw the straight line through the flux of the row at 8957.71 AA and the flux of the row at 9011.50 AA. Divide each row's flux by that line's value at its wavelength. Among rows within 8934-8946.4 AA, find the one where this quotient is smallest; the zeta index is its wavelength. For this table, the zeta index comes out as 8939.17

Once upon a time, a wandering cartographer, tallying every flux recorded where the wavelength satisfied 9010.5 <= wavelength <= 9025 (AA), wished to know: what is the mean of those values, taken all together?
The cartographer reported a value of 2.46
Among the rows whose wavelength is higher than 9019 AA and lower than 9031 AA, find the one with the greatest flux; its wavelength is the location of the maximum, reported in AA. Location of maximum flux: 9030.19 AA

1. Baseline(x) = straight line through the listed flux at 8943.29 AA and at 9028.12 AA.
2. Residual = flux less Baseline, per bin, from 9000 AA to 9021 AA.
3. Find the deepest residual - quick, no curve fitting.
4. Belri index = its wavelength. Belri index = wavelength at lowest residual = 9011.50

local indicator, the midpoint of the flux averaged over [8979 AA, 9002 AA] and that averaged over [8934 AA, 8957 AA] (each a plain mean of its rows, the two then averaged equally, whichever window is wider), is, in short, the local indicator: 2.71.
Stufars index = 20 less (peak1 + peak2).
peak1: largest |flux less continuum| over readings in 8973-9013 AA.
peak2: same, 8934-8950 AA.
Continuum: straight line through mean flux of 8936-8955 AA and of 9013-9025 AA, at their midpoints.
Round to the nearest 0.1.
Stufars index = 18.8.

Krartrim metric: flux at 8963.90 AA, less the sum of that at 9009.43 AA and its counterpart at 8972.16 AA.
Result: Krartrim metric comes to -2.3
